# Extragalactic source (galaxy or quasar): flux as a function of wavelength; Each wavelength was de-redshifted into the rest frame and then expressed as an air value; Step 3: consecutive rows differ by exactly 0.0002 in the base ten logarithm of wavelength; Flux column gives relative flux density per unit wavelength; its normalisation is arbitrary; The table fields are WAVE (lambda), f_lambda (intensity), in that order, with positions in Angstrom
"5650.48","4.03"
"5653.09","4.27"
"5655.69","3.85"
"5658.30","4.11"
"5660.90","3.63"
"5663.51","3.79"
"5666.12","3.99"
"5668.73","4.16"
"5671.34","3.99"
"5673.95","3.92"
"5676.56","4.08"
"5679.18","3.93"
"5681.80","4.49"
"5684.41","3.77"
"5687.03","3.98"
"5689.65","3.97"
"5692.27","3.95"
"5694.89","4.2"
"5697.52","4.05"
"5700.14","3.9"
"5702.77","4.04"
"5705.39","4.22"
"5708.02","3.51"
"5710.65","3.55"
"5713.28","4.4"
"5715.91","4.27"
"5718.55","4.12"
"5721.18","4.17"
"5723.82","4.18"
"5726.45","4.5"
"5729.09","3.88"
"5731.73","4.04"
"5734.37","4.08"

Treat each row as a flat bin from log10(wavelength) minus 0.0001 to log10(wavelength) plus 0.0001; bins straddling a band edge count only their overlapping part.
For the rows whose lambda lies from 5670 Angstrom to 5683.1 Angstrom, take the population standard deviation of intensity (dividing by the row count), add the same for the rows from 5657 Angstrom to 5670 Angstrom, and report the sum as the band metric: 0.411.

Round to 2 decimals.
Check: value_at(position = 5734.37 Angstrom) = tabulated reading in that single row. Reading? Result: 4.08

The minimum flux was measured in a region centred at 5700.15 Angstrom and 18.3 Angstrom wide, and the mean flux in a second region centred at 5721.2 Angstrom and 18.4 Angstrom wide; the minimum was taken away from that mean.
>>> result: 0.71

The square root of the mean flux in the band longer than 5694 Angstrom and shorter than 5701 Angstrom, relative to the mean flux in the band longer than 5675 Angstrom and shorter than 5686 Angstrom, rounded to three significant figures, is 0.495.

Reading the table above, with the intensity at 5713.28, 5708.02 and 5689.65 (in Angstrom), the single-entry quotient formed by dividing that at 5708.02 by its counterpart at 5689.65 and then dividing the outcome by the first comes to 0.20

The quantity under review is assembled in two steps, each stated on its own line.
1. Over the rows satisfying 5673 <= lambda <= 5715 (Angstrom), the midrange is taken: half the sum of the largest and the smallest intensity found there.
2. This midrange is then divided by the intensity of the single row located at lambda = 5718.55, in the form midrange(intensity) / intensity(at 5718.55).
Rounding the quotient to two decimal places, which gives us 0.97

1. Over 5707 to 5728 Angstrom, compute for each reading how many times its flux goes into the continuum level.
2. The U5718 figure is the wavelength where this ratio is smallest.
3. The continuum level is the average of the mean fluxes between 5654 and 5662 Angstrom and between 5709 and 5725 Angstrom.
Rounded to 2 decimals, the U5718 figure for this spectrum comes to 5726.45 Angstrom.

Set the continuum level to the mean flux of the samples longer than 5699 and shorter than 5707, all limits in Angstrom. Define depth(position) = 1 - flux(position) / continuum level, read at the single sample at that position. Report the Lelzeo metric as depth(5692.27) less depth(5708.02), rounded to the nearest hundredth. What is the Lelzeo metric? -0.11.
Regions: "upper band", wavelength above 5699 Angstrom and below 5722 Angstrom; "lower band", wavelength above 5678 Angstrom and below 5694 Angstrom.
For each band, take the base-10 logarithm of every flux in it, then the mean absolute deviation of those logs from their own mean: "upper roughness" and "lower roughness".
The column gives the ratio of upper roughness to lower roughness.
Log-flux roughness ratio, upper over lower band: 1.7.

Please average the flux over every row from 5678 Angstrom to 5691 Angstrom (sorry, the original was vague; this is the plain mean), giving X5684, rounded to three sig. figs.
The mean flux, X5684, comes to 4.03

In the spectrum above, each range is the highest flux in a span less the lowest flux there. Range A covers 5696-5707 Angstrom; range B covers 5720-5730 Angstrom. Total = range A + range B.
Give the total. 0.94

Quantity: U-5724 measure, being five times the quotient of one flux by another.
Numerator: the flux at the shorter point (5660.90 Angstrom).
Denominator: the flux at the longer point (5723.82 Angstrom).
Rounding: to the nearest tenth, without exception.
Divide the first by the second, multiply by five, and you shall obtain 4.3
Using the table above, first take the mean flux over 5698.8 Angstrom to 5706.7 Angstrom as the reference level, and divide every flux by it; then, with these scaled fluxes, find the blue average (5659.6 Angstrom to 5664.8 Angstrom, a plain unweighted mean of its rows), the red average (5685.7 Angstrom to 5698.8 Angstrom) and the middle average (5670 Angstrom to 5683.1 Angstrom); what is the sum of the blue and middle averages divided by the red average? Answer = 1.93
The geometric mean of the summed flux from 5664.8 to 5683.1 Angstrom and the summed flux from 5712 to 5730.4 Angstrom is 29.0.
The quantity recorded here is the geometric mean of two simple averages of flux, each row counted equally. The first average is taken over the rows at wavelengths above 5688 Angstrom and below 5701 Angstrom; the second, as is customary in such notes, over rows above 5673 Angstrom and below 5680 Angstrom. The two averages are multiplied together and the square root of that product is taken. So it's 4.00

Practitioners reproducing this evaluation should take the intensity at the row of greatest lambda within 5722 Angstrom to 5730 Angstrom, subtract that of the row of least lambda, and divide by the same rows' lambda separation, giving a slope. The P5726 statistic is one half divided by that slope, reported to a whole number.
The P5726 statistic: -9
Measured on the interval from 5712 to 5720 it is -9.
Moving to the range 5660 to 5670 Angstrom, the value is 7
